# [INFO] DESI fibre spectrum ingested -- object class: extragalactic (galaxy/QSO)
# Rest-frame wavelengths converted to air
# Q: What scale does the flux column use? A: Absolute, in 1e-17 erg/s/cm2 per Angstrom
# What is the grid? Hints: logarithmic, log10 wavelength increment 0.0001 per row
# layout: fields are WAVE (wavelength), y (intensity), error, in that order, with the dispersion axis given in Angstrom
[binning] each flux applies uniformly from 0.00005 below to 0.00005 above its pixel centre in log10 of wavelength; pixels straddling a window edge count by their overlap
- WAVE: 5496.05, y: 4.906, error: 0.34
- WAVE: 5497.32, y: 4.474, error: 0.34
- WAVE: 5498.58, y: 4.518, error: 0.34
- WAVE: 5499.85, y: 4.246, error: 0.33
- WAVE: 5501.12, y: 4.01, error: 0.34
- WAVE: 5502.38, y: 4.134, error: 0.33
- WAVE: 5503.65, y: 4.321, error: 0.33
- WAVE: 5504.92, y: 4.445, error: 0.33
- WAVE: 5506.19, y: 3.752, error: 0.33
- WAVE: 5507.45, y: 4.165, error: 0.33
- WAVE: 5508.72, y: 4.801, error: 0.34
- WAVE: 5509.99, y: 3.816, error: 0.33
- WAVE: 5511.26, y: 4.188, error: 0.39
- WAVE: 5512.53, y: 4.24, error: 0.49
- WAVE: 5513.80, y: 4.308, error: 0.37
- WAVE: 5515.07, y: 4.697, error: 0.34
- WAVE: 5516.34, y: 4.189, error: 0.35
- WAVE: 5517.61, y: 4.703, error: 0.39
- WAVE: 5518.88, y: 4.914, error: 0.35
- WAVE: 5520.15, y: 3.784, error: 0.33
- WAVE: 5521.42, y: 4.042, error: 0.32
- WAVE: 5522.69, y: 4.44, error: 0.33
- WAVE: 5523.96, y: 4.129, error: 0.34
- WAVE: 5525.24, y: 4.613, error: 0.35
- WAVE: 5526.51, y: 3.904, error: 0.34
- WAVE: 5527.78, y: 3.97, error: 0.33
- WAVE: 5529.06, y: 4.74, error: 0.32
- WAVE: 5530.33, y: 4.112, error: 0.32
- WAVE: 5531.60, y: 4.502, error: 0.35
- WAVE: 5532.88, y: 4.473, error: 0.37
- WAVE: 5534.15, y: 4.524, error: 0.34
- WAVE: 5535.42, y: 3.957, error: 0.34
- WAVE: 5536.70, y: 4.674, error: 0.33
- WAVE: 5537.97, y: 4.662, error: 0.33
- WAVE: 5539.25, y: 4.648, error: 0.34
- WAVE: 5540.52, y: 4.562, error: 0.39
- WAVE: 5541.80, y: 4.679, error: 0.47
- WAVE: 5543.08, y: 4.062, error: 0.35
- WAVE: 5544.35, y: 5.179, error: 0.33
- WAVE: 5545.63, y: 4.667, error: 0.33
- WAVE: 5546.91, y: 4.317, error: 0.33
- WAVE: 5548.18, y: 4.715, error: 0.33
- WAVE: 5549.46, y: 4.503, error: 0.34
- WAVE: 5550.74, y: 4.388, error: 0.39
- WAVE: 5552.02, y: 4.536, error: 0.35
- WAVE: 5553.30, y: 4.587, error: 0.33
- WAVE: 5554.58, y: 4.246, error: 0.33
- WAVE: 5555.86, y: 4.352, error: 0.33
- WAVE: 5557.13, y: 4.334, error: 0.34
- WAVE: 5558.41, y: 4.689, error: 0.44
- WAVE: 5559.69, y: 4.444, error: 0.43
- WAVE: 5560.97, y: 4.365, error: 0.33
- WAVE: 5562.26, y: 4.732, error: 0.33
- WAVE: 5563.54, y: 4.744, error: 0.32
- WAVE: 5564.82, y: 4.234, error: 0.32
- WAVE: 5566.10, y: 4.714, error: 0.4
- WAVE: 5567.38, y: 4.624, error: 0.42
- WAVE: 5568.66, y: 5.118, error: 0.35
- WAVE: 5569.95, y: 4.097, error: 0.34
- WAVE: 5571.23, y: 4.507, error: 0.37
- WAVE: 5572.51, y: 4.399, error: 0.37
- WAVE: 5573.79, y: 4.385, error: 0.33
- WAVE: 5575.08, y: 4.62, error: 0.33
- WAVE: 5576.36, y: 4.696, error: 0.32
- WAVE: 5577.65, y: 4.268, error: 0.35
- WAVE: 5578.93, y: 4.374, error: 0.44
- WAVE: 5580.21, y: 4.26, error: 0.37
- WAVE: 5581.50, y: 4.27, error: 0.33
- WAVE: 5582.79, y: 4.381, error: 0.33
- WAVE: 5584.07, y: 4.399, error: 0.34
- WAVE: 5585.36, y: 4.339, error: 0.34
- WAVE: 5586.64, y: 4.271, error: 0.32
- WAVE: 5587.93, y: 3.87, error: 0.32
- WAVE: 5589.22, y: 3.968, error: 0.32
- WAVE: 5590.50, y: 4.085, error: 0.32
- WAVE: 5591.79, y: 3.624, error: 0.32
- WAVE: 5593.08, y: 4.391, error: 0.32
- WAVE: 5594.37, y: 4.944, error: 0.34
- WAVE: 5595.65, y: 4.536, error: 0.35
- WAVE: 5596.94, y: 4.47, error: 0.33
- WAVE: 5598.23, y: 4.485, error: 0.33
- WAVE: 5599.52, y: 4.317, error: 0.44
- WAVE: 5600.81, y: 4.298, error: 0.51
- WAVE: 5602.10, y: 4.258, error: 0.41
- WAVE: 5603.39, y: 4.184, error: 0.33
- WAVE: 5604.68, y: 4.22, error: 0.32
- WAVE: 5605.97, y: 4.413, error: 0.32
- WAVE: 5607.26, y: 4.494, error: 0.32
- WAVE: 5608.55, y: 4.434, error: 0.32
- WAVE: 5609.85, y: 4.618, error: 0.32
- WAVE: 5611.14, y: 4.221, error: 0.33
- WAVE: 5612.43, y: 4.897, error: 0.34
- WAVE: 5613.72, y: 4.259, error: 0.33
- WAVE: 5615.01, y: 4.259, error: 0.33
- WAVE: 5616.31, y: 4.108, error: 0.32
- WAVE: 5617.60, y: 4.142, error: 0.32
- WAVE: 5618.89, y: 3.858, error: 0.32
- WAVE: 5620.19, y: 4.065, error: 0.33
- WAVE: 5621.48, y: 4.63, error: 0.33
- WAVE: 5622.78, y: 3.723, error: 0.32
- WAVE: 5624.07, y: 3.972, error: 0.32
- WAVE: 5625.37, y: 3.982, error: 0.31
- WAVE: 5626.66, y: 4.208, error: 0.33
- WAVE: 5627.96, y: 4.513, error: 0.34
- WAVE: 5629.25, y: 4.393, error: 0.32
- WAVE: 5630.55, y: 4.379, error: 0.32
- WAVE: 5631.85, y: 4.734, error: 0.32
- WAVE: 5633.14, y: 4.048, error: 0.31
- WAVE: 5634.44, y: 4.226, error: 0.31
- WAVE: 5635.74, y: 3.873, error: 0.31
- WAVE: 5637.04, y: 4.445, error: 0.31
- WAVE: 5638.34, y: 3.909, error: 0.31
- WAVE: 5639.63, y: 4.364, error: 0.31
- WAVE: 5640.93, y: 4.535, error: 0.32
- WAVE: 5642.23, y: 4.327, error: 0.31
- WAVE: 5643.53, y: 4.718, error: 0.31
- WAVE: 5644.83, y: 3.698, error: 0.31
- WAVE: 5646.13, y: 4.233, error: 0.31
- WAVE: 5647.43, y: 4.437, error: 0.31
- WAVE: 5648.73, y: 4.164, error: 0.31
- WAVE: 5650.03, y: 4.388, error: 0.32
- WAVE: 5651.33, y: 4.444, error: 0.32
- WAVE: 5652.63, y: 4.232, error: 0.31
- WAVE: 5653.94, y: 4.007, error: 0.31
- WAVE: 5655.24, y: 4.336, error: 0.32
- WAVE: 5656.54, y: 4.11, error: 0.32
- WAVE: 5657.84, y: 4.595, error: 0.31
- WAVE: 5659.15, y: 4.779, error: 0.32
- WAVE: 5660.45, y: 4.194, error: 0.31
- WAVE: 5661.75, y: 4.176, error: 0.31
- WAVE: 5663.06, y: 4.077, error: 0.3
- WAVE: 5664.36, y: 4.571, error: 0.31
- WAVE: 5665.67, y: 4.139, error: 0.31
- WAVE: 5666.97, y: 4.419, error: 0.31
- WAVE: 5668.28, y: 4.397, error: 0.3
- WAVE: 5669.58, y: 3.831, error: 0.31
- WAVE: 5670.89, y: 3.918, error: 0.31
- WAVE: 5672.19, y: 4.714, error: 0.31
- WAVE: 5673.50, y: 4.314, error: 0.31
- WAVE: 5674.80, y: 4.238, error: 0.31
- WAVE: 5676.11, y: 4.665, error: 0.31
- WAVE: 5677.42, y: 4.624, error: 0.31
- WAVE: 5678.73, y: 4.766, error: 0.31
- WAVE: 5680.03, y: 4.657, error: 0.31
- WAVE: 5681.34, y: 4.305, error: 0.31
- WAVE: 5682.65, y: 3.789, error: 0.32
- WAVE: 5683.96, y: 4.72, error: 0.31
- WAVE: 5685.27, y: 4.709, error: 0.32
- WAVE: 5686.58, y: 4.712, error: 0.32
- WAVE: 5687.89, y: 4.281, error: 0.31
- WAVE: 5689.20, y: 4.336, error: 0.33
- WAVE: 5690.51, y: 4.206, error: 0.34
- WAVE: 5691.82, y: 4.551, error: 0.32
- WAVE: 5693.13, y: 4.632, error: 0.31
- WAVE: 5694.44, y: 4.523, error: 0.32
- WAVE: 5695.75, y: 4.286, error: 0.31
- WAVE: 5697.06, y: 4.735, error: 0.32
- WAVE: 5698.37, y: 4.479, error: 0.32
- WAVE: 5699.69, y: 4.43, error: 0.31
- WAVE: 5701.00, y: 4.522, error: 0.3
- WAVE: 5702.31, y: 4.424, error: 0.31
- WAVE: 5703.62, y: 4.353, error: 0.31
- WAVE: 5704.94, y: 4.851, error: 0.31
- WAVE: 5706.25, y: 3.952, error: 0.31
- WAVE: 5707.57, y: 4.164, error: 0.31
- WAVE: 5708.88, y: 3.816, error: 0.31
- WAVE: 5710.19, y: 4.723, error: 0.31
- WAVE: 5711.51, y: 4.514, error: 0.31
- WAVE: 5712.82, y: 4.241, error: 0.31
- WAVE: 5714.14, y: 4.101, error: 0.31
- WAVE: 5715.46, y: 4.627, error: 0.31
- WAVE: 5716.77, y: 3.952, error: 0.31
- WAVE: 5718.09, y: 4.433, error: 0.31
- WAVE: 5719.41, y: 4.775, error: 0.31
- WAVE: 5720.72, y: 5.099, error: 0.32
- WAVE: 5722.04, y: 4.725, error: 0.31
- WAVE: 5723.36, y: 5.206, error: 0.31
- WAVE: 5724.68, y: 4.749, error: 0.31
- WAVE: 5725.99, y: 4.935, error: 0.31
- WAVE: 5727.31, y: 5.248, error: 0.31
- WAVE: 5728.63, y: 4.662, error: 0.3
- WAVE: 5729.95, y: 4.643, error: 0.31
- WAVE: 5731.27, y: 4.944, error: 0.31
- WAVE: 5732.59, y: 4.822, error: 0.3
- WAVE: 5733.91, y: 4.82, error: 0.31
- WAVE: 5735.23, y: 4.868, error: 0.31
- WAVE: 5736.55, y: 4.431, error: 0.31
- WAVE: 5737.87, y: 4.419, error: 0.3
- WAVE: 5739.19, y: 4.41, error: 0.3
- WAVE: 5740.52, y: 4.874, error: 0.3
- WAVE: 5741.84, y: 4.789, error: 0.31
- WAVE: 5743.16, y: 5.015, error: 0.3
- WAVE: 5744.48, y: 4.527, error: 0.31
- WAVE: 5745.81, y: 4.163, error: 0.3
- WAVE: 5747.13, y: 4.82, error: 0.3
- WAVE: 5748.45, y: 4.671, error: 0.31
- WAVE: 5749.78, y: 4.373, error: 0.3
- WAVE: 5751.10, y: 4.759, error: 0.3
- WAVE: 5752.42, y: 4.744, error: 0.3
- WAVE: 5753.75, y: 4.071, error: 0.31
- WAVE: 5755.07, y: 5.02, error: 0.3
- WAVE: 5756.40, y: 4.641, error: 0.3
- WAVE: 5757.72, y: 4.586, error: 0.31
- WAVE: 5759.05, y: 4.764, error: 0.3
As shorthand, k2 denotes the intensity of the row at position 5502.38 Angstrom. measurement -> 4.134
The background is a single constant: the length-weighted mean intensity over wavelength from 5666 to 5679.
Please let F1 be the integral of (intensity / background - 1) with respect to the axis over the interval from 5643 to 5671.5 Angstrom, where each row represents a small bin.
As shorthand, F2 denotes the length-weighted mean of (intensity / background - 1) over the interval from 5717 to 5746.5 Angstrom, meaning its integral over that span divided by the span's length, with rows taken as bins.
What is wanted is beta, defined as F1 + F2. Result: -0.6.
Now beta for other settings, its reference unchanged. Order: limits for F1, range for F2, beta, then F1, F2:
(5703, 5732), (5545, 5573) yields 1.4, 1.4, 0.033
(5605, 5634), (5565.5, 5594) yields -0.6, -0.6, -0.004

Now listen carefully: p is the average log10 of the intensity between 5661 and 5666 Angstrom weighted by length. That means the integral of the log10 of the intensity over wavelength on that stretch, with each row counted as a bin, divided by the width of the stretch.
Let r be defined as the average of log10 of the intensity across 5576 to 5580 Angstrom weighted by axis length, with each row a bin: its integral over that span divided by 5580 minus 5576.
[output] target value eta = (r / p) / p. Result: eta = 1.64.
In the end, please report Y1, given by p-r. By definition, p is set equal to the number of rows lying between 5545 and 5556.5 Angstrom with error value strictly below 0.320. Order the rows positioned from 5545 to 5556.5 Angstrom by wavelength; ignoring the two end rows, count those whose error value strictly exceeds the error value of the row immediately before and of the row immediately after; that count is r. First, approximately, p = 0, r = 1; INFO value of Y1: -1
